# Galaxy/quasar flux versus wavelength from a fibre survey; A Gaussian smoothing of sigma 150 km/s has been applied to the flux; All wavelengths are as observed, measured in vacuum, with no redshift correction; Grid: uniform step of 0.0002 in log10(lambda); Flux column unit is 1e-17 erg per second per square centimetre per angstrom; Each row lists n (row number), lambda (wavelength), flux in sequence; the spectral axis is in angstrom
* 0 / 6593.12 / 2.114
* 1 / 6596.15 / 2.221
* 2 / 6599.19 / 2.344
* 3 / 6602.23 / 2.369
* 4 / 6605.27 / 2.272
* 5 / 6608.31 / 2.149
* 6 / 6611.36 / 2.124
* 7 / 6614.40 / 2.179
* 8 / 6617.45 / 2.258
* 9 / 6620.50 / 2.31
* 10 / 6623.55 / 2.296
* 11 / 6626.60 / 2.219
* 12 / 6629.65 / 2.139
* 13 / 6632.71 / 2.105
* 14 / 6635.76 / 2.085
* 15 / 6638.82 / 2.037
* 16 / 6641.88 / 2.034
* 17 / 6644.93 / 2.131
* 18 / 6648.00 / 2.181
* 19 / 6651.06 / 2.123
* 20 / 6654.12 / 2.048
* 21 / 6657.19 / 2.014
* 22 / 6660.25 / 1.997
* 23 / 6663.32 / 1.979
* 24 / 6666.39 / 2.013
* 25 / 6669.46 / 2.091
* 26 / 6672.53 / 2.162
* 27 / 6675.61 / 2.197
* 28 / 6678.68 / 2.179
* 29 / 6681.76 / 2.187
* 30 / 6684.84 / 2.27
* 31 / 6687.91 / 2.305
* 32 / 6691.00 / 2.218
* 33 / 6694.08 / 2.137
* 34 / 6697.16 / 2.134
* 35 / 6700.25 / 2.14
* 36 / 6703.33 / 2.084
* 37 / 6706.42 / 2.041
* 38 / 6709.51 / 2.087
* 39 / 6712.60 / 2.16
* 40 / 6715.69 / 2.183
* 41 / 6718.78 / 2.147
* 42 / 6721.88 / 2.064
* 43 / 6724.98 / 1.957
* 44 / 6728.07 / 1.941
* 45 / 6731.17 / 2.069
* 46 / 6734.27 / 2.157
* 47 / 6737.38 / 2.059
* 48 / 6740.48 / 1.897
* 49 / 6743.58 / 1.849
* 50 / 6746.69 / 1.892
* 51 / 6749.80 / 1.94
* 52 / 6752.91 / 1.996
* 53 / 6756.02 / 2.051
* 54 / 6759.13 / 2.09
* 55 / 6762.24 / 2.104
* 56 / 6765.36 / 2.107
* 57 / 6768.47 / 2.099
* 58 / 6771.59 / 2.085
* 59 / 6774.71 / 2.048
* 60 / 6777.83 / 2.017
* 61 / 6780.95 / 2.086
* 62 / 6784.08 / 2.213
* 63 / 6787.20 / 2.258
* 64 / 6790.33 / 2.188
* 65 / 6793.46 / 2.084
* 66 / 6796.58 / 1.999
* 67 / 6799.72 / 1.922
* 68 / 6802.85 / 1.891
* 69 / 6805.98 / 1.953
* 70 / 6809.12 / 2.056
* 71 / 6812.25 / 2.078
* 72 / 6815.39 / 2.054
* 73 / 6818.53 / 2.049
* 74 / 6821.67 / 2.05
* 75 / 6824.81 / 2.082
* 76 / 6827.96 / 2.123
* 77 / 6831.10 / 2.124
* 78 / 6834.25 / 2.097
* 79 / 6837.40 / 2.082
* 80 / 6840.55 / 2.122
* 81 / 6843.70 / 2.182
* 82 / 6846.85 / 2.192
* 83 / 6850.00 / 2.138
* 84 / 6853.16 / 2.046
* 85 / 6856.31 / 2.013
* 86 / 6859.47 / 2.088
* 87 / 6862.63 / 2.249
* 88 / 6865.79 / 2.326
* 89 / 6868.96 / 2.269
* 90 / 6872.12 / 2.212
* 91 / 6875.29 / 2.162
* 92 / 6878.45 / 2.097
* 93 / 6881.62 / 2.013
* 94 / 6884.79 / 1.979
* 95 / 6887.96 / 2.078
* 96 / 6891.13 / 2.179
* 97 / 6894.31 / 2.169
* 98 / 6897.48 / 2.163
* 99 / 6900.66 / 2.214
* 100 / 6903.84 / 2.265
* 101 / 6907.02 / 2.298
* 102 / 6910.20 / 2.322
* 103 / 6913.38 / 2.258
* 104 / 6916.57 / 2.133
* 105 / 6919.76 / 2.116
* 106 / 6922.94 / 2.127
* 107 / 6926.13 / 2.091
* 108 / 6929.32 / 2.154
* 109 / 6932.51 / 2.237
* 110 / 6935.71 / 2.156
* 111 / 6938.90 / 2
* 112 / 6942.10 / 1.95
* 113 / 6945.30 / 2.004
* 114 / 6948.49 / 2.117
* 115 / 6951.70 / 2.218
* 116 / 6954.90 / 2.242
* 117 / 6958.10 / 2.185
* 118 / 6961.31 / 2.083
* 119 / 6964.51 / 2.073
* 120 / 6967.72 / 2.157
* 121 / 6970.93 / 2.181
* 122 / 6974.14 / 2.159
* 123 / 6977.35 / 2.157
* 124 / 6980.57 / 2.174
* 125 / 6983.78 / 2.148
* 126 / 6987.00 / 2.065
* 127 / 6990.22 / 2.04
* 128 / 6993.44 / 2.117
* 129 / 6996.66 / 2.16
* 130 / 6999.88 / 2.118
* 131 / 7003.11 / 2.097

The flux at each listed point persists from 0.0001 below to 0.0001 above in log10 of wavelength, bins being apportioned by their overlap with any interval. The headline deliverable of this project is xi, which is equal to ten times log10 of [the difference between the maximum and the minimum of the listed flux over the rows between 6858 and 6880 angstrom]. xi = -6.2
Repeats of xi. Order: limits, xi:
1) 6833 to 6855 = -8.4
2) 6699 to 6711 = -10.0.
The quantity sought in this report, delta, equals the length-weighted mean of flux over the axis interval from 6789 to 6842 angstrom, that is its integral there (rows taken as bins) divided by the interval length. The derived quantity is 2.06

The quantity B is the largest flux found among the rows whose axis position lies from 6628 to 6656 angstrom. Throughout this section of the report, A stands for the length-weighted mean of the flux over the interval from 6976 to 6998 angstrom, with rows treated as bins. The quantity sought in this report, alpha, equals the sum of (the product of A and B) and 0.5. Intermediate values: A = 2.12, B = 2.181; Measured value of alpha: 5.13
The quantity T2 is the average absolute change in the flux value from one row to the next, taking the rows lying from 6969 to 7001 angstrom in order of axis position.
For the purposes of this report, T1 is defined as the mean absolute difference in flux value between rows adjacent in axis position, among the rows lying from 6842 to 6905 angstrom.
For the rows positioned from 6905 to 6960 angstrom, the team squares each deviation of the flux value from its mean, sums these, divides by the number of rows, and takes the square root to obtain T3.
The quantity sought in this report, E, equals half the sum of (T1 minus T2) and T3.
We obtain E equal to 0.063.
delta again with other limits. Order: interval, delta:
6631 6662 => 2.08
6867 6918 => 2.18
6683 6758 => 2.07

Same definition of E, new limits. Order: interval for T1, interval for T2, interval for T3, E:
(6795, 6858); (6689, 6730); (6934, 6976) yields 0.038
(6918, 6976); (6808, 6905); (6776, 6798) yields 0.054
